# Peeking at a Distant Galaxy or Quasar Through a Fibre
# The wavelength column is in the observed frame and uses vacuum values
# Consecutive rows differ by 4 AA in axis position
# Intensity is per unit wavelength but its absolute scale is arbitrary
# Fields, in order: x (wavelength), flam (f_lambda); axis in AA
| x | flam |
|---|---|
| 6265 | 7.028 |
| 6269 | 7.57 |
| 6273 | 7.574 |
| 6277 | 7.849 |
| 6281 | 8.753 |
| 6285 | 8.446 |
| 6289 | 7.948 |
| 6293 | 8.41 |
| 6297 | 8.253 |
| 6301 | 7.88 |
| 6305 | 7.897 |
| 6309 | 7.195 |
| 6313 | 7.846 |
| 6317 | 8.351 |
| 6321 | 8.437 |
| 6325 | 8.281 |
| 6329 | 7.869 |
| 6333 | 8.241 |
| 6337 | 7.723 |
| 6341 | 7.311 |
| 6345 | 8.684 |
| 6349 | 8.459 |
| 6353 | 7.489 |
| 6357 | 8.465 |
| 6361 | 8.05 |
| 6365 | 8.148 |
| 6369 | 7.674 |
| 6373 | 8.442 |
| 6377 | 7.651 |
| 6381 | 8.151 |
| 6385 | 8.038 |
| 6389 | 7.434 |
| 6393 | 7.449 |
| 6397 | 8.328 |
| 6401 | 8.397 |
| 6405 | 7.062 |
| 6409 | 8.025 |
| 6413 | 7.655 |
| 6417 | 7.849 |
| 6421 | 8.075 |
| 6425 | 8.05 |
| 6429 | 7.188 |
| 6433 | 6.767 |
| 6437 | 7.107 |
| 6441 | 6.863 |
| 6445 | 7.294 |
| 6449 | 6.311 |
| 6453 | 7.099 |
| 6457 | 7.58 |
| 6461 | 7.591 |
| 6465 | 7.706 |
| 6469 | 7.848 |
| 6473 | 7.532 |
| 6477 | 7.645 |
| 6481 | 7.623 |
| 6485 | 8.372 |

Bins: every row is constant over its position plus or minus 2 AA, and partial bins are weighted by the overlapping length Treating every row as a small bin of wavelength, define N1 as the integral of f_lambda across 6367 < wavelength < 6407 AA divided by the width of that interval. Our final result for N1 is 7.9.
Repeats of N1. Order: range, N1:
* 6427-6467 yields 7.2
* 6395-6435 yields 7.7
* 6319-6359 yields 8.1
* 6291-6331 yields 8.0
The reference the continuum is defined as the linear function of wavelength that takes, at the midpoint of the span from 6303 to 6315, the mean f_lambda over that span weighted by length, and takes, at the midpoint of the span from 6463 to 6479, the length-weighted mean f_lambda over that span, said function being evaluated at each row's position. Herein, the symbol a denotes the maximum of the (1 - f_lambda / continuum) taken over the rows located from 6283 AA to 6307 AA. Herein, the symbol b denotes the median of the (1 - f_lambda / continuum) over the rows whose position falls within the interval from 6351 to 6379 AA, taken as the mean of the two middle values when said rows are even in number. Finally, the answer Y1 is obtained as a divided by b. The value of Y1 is 0.6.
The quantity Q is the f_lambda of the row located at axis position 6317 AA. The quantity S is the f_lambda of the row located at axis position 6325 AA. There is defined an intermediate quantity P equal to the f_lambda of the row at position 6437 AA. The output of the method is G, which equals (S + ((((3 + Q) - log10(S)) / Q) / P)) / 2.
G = 4.2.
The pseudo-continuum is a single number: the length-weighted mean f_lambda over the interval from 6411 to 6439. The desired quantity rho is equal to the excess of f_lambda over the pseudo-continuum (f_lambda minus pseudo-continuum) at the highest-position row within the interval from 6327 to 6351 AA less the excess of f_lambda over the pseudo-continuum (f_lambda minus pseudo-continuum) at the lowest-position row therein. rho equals 0.59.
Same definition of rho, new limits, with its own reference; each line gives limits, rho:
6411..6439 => -0.55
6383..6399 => 0.29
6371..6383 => -0.29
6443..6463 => 0.30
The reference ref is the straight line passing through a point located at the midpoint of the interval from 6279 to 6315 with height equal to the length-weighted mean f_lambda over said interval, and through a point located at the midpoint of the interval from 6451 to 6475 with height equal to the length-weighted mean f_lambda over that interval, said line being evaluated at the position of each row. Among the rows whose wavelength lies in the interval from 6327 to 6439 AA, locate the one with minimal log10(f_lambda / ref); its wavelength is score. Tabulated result 6433 AA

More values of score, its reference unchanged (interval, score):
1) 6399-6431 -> 6405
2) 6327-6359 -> 6341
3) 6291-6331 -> 6309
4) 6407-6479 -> 6449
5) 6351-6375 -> 6353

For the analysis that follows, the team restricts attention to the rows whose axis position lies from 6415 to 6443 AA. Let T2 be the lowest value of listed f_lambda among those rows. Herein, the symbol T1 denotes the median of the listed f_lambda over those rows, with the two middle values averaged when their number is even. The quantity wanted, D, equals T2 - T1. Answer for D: -0.4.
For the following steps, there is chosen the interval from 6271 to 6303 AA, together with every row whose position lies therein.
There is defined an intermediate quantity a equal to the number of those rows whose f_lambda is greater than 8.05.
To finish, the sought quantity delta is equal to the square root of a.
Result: 2.0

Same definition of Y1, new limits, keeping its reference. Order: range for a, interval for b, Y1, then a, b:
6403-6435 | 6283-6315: -3.2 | 0.12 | -0.04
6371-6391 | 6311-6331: -0.4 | 0.03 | -0.08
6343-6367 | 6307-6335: -0.3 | 0.02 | -0.08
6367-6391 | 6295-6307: -0.9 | 0.03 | -0.03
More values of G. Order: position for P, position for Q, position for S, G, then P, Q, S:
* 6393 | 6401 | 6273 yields 3.9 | 7.449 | 8.397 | 7.574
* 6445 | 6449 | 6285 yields 4.3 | 7.294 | 6.311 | 8.446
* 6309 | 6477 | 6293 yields 4.3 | 7.195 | 7.645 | 8.41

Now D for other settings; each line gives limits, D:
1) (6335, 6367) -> -0.8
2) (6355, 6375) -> -0.5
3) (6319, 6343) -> -0.7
